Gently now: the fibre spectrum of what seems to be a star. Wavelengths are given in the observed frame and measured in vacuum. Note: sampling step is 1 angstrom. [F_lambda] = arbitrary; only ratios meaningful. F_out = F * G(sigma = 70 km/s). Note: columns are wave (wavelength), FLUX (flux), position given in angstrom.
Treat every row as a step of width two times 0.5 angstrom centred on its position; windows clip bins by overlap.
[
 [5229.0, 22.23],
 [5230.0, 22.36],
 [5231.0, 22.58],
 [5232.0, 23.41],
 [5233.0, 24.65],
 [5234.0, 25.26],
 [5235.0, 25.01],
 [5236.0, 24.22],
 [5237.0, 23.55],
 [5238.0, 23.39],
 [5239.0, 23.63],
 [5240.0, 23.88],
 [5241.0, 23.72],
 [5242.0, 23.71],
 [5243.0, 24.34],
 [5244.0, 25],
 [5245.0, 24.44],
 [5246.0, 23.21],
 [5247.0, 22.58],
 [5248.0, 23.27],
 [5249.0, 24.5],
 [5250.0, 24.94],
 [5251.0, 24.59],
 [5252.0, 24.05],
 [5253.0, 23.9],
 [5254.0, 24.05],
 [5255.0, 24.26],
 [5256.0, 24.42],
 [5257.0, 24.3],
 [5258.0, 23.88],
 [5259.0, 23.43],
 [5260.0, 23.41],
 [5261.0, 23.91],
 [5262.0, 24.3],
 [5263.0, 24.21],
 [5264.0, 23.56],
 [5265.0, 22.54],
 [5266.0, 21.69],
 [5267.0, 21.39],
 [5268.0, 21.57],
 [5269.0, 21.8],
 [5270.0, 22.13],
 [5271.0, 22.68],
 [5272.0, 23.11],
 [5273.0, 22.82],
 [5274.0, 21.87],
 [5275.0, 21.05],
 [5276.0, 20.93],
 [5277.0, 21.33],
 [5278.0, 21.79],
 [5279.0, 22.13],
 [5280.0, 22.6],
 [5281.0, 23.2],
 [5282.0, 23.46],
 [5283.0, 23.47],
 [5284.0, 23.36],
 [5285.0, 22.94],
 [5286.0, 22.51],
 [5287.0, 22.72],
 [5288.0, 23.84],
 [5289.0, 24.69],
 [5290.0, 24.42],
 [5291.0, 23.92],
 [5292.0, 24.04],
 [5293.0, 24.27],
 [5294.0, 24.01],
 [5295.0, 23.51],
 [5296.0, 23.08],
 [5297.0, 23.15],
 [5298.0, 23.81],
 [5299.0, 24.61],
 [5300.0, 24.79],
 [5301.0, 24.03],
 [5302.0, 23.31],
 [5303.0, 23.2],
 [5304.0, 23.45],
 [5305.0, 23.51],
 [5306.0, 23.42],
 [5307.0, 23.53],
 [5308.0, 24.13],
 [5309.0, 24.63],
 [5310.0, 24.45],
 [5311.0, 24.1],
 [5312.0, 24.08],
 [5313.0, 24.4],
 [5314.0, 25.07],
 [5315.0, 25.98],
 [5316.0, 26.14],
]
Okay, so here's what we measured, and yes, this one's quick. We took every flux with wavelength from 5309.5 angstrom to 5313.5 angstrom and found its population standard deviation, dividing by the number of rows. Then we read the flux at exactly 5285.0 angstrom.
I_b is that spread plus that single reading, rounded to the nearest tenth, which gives 23.1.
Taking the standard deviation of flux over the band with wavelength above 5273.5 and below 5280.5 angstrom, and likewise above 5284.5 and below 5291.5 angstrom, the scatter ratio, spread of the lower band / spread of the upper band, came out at 0.70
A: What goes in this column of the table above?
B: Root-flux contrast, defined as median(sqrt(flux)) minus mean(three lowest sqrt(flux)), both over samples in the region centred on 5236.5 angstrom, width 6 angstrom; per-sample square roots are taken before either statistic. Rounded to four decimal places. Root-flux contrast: 0.0412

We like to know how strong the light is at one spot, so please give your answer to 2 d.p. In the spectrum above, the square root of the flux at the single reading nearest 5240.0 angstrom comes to 4.89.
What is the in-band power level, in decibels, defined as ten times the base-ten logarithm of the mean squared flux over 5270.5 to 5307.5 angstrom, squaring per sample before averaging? 27.3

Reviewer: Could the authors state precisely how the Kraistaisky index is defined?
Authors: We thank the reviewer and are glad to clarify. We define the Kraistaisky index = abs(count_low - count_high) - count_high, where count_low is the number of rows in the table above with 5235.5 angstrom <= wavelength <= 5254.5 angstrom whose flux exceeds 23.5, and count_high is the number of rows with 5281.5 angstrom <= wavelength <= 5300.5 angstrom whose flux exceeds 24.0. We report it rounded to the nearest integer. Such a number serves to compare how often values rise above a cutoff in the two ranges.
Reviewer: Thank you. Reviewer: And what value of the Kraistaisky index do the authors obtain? 1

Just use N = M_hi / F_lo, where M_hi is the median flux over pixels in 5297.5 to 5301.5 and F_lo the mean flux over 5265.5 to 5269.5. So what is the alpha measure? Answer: 1.13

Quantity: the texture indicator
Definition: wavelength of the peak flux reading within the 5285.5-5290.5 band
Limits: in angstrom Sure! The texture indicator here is 5289.0 angstrom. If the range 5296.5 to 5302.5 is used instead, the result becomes 5300.0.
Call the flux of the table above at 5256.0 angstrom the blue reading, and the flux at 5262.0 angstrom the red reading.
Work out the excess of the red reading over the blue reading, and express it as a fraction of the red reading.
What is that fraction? 0.00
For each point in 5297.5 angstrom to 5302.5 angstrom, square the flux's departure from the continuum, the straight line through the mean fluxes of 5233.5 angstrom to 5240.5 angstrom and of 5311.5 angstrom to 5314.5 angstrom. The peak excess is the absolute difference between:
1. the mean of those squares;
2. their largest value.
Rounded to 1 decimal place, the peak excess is 0.9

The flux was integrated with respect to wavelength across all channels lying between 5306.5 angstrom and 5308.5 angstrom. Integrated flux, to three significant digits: 47.7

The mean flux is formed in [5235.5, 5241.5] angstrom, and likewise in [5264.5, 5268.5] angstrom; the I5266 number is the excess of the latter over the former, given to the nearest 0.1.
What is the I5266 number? -1.9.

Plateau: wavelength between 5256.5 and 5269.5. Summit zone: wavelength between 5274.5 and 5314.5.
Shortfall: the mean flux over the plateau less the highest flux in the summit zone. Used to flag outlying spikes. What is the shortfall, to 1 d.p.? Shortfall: -2.0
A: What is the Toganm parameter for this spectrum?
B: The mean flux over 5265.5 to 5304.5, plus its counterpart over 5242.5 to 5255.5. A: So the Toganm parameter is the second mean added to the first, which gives 47.1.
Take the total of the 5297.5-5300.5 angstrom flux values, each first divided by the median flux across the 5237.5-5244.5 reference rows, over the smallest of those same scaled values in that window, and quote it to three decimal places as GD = 3.075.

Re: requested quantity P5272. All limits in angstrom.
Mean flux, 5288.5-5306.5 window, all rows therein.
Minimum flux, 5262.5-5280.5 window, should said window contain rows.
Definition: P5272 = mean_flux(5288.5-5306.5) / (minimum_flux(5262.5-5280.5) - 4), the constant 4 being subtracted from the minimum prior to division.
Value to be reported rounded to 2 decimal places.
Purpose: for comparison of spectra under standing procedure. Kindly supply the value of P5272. 1.41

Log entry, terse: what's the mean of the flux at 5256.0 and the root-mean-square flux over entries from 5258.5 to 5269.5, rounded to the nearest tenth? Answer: 23.7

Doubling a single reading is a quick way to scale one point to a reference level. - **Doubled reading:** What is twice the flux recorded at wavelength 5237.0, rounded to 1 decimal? 47.1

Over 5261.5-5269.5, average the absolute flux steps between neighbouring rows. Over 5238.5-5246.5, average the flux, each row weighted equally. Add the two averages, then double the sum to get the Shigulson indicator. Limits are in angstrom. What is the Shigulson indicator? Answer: 48.9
